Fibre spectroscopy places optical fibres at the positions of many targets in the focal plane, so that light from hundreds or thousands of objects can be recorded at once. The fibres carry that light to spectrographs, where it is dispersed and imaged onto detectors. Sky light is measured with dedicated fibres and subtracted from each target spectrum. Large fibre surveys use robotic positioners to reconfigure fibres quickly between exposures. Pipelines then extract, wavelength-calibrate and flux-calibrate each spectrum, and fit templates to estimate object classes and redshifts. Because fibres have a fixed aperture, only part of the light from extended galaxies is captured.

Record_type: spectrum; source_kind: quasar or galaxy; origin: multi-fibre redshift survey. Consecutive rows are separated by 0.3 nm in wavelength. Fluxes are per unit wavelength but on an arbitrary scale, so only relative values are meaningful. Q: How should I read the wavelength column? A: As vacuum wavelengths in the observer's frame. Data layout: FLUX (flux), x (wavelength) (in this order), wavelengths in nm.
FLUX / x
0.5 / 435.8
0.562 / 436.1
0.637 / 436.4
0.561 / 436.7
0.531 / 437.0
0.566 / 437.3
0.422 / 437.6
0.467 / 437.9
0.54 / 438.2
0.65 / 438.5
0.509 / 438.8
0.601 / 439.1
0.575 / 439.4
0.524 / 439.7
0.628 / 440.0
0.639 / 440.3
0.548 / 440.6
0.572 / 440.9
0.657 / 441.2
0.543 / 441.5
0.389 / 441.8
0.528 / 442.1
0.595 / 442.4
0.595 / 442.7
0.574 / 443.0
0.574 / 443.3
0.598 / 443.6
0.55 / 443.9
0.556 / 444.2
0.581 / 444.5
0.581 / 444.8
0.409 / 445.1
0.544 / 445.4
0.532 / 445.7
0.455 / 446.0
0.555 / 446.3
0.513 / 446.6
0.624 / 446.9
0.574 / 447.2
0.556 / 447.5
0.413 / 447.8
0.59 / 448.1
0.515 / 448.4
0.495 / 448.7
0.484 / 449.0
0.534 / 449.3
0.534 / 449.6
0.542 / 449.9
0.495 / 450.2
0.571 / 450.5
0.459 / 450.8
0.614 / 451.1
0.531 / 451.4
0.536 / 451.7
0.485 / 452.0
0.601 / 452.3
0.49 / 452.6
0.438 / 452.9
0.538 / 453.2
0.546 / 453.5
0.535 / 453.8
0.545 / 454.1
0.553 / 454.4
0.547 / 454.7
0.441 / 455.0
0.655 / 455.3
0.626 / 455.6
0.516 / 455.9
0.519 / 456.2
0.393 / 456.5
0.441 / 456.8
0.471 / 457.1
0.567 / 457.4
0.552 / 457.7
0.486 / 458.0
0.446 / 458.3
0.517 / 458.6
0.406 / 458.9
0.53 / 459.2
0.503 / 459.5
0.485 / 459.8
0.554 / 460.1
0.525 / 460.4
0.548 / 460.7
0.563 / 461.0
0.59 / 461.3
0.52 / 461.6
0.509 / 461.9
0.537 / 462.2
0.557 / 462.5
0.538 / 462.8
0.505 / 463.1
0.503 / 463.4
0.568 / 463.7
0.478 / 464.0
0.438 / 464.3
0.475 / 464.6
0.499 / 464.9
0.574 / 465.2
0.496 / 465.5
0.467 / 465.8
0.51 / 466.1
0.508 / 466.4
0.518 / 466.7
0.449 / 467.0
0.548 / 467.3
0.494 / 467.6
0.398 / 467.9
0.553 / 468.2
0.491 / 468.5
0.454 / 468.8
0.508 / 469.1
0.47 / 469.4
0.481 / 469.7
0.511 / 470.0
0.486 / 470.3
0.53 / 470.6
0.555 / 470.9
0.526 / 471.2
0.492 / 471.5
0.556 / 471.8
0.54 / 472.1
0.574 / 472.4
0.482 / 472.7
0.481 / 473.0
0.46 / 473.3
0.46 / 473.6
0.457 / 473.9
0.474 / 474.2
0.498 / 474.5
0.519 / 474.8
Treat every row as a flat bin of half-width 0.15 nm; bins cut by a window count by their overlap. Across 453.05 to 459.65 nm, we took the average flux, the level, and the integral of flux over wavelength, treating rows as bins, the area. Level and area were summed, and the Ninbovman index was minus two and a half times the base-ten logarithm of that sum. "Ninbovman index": -1.48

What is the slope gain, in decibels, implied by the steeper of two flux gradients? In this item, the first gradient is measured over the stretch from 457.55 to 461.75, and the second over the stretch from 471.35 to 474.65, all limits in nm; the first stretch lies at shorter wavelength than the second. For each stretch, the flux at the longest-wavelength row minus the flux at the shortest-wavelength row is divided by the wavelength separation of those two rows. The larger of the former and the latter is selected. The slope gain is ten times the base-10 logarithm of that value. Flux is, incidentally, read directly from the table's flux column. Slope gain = -27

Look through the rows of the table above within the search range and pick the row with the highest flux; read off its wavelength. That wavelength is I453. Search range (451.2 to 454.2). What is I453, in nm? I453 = 452.3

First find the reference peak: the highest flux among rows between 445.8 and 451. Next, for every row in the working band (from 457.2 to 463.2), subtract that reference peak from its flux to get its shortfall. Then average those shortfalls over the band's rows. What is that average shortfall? -0.102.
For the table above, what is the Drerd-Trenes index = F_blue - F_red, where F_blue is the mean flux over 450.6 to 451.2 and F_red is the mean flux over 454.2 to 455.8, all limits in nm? -0.03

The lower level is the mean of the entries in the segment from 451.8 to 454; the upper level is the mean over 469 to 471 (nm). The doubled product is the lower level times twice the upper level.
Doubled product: 0.525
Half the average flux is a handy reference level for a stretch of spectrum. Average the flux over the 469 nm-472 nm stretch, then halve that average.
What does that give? 0.256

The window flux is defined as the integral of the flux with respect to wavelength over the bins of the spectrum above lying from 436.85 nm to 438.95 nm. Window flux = 1.11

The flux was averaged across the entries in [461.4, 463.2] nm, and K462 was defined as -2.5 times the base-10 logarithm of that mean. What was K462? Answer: 0.69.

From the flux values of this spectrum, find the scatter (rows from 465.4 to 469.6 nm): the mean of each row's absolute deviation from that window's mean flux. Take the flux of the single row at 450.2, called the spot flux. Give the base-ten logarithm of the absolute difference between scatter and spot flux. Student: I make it -0.333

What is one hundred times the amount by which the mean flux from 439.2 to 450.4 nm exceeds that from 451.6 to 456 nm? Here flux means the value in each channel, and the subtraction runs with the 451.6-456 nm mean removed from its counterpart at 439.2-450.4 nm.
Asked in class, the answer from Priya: 0.8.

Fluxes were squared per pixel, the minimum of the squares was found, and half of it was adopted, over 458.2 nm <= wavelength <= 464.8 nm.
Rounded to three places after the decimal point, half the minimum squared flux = 0.082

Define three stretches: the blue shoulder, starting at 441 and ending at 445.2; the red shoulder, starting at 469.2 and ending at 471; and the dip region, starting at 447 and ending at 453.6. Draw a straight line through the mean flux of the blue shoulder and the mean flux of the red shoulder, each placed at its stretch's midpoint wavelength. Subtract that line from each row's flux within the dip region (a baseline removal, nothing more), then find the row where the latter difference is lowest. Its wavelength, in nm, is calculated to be 447.8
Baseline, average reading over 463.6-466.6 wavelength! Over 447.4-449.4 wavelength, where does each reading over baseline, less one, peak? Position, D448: 448.1 nm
